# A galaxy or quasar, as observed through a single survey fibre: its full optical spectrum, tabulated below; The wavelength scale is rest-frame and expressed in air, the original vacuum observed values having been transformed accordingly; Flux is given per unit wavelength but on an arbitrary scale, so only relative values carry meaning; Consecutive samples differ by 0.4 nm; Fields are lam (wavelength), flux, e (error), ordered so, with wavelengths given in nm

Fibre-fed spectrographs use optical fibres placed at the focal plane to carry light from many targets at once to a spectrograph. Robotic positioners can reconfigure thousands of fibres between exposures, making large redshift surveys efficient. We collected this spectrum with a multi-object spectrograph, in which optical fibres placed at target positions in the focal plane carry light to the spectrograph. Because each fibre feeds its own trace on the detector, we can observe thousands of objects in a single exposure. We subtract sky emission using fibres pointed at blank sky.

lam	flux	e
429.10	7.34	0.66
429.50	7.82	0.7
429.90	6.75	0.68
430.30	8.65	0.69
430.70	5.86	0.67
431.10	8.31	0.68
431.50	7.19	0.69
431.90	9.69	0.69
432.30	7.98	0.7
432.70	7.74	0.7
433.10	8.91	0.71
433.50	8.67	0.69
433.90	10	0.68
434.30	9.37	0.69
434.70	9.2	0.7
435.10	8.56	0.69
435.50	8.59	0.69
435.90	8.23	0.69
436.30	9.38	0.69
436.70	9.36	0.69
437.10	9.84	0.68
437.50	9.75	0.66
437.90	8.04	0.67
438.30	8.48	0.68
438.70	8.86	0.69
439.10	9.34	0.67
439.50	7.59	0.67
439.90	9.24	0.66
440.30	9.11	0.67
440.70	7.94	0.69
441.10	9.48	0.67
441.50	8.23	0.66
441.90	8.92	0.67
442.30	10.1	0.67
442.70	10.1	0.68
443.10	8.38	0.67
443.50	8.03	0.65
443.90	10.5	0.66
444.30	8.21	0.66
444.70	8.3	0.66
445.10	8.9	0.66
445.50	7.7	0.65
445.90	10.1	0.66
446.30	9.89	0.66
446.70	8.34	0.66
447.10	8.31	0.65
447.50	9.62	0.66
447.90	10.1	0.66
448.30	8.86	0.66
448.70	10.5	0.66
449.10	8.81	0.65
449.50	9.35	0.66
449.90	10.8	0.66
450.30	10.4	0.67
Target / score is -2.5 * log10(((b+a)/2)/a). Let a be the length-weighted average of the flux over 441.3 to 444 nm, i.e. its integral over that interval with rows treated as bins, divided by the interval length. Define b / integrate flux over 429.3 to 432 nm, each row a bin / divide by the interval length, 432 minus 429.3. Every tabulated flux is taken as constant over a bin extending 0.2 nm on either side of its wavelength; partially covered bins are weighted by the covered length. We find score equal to 0.090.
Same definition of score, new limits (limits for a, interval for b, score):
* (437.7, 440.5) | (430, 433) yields 0.048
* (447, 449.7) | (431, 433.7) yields 0.062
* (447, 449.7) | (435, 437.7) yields 0.016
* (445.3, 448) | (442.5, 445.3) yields 0.012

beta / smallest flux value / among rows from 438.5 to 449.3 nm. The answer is 7.59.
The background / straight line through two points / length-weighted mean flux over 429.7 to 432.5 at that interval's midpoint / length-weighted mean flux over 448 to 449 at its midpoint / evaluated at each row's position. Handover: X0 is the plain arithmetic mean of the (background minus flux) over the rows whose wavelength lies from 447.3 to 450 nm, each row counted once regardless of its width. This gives -0.1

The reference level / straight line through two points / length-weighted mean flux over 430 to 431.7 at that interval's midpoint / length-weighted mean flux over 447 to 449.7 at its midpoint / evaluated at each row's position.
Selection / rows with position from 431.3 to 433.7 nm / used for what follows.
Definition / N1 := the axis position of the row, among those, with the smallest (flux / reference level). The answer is 431.50 nm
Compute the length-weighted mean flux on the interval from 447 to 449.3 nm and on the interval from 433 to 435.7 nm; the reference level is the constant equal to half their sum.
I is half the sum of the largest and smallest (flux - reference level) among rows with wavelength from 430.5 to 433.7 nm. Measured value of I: -1.5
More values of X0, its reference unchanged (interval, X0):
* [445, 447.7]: 0.4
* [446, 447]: 0.3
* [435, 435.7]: -0.4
